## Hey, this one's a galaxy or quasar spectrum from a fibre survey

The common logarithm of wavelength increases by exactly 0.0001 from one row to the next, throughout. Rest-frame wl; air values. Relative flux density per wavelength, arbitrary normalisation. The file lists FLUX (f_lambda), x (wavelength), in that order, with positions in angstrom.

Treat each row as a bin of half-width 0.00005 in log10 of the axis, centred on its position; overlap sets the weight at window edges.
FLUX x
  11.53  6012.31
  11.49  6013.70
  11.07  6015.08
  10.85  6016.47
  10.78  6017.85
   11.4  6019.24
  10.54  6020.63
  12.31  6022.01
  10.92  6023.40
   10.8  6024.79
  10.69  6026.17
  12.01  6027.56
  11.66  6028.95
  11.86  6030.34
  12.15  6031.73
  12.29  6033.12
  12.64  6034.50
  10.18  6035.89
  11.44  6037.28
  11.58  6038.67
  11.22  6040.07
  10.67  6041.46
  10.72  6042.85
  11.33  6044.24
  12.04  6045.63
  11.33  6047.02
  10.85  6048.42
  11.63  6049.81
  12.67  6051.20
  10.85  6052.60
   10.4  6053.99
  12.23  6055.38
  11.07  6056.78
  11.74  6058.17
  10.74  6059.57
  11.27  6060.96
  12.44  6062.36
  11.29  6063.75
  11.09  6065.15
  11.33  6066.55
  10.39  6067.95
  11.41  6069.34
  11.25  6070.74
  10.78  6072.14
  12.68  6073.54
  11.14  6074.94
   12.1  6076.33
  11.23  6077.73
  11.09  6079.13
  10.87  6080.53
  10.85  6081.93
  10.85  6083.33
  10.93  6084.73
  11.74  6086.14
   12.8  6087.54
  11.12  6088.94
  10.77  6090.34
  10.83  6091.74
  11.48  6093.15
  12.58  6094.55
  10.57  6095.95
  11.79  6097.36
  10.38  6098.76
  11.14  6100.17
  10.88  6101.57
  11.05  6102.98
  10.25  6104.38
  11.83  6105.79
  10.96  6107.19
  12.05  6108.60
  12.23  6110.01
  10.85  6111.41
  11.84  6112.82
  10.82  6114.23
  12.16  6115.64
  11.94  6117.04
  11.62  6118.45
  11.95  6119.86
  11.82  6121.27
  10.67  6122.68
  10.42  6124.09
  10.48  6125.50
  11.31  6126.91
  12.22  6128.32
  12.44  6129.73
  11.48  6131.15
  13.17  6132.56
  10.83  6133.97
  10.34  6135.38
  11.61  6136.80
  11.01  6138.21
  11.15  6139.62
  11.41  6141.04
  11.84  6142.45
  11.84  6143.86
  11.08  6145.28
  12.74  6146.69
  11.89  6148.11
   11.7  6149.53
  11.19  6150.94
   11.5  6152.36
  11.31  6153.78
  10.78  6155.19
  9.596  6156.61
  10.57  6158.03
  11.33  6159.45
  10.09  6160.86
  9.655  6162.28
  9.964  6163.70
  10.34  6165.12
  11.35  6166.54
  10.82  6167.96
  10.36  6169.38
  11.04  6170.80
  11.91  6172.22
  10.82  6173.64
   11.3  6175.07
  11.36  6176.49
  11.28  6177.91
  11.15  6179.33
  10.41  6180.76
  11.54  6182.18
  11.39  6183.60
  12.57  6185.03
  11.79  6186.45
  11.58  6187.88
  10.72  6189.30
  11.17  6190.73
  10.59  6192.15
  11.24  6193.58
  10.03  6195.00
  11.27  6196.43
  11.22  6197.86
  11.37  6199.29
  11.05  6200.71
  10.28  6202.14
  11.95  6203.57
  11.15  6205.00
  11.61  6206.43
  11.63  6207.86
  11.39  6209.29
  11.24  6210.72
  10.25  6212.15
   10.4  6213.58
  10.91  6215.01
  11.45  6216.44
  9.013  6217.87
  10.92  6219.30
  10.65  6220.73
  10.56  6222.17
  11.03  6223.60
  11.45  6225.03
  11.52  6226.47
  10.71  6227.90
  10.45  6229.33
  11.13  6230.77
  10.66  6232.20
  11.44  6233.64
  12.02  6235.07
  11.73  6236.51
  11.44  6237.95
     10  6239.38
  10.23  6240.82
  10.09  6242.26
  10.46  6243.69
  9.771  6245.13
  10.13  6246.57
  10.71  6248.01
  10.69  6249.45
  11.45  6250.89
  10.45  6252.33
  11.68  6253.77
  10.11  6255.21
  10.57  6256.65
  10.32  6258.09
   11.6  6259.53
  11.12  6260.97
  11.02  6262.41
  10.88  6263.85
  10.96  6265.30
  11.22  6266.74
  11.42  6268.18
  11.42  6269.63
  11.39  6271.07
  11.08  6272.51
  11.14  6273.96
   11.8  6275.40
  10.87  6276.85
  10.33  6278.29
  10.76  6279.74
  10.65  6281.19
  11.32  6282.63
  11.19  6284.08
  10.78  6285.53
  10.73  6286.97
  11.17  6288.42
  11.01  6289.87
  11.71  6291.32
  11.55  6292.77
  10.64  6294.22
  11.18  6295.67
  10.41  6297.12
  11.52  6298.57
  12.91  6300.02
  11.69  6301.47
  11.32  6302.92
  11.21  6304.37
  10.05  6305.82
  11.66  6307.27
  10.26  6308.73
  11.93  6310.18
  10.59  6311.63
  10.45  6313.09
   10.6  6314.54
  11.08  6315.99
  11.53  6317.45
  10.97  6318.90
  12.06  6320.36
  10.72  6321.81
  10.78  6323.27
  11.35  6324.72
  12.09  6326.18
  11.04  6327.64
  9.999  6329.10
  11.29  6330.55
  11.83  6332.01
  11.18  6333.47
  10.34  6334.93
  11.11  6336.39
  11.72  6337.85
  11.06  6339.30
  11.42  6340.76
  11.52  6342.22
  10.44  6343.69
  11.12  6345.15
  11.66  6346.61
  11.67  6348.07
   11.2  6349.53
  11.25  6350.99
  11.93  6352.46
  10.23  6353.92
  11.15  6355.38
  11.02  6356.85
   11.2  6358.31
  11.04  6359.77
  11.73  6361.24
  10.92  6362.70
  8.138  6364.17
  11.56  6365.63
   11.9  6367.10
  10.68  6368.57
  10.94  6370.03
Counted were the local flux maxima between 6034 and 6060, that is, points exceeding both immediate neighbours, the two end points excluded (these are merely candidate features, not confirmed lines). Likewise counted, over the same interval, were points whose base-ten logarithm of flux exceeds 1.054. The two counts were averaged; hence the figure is 7.5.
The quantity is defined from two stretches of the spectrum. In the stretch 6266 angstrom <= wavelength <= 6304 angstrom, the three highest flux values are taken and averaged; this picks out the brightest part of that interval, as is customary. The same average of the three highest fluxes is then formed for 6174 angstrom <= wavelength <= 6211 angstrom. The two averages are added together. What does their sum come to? 24.2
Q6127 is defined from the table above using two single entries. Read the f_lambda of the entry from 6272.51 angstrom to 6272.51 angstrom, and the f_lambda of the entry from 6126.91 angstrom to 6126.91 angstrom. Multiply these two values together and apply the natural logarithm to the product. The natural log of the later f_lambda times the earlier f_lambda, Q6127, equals 4.83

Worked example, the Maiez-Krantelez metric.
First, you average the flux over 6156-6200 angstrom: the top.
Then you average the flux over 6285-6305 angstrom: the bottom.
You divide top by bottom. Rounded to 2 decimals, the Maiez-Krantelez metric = 0.97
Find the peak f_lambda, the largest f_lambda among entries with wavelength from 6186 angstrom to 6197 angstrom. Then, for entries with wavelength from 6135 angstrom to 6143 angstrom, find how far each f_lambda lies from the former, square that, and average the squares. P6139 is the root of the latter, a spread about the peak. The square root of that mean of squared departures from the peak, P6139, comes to 0.74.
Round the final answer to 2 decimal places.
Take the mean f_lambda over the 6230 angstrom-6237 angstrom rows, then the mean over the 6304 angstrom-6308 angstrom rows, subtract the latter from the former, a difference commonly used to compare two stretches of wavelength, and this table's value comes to 0.42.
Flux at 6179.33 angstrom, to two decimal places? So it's 11.15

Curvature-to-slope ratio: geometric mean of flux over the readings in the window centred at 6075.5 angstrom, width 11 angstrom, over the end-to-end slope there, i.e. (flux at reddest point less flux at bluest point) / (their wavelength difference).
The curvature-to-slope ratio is -293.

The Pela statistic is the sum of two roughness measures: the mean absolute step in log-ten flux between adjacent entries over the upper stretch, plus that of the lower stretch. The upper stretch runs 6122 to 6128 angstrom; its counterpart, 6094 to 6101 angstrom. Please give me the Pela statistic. 0.068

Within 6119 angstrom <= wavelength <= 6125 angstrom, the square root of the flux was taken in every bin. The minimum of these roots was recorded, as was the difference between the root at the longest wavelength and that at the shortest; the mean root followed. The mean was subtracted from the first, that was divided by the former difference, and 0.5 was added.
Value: 1.0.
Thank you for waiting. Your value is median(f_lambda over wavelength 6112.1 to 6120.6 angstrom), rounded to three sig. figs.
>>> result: 11.9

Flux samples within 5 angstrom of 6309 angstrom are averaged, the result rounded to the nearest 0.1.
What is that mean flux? 10.9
